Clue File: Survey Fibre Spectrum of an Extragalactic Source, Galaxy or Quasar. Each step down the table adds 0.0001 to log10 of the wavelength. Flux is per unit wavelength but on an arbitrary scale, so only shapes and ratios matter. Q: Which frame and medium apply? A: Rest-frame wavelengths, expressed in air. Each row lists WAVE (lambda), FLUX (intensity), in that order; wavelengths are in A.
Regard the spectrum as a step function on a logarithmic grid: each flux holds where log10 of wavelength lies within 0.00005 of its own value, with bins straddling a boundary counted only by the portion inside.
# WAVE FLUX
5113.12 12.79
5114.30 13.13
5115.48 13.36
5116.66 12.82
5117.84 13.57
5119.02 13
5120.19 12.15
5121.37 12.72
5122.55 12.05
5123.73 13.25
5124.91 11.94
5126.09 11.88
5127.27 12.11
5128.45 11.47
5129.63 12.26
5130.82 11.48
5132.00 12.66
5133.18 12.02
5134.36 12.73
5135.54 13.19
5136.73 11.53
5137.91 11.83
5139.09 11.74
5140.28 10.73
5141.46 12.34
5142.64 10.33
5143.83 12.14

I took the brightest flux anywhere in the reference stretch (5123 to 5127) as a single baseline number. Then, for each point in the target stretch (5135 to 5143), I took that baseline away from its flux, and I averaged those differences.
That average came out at -1.6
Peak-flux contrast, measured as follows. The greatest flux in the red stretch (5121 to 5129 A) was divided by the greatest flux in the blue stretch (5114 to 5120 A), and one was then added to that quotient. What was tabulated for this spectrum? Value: 1.98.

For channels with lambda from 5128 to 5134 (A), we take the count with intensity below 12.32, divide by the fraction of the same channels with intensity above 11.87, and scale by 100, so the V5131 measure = 667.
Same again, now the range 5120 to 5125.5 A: 300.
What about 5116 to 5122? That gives 100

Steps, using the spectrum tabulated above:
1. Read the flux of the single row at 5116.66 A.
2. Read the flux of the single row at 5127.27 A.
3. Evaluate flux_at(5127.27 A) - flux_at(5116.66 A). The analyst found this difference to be -0.7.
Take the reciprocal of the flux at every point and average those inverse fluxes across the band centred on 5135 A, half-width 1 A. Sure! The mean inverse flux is 0.0772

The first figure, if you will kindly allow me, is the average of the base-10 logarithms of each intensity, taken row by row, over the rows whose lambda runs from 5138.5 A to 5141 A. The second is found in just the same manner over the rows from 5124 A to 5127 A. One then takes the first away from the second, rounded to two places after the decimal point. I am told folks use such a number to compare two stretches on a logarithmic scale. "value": 0.03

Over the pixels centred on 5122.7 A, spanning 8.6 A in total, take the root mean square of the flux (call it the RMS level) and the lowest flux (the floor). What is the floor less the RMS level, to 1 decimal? -0.6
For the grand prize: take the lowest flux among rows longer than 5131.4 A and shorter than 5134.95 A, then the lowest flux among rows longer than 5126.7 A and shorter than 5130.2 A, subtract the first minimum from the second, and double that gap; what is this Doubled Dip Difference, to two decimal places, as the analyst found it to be -1.10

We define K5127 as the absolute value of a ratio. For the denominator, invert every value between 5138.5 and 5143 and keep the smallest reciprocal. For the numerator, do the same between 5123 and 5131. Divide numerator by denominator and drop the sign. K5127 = 0.931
